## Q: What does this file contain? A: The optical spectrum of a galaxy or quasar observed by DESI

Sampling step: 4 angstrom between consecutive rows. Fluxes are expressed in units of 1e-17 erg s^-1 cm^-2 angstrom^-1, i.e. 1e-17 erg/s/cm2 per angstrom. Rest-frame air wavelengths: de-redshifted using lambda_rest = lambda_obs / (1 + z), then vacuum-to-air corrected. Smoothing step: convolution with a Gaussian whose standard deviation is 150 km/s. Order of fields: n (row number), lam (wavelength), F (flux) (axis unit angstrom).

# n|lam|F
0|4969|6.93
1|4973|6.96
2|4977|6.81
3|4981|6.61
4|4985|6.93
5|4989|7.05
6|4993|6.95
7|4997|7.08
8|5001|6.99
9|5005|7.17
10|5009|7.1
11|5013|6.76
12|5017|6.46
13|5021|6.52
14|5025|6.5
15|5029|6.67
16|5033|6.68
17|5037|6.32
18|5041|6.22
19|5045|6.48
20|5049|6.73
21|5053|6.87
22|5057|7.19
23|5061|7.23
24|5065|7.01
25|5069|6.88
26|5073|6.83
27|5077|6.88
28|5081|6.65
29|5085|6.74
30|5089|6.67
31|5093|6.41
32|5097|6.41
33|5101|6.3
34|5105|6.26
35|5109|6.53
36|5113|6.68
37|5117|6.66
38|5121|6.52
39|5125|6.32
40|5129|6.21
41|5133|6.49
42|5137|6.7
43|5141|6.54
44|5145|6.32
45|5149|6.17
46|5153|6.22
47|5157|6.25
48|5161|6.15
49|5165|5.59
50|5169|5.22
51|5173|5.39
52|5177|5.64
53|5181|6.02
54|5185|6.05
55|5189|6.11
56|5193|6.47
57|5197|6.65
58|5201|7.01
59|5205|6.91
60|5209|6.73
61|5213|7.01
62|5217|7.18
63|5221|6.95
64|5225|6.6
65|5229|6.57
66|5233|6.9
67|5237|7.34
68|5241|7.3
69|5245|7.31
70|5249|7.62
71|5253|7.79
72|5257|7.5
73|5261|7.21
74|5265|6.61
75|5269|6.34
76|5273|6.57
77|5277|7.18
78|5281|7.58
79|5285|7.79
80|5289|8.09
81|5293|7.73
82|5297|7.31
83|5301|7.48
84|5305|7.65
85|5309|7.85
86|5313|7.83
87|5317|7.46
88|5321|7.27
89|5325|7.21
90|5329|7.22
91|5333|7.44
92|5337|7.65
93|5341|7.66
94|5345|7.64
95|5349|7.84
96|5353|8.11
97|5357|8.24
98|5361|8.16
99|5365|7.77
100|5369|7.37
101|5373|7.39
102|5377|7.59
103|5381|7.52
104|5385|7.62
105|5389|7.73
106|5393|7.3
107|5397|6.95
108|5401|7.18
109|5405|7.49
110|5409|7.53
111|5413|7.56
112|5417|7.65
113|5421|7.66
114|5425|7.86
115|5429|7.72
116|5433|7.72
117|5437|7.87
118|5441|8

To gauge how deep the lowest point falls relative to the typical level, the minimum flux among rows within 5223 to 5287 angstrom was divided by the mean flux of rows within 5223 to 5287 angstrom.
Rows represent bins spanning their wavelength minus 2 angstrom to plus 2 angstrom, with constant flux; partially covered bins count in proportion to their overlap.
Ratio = 0.89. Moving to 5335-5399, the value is 0.91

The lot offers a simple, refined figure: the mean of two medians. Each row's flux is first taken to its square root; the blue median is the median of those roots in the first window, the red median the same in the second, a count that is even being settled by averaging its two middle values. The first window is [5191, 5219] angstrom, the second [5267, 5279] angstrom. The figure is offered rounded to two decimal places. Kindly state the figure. 2.60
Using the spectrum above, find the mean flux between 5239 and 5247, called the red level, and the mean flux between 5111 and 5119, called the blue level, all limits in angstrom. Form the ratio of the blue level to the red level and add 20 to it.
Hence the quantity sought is 20.9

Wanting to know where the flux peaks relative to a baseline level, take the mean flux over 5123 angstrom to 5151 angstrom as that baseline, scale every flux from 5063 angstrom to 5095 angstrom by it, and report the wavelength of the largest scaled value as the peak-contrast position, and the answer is 5065 angstrom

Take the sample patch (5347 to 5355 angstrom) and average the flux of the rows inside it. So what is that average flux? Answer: 8.0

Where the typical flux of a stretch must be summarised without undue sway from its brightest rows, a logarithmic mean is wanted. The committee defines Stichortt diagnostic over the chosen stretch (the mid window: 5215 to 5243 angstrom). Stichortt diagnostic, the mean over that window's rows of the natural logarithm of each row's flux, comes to 1.94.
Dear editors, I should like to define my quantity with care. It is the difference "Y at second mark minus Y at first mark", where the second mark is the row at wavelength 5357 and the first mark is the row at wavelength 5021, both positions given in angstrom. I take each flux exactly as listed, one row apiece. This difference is 1.7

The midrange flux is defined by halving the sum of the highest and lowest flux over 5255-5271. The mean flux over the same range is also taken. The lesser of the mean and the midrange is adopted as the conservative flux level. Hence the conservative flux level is 6.9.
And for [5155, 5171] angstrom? 5.7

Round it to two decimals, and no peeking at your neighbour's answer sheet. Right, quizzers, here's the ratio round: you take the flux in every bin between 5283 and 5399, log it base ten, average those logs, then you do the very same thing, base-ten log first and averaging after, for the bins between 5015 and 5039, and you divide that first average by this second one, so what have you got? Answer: 1.08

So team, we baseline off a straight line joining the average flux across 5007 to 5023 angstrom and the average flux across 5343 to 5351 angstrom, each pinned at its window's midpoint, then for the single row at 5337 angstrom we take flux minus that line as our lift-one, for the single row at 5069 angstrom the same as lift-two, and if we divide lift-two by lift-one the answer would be 0.0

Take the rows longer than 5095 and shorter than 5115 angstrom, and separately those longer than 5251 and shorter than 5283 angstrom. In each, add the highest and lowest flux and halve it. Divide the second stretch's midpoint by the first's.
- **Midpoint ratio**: 1.09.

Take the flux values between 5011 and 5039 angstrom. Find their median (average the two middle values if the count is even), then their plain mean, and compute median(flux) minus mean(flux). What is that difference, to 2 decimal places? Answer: -0.04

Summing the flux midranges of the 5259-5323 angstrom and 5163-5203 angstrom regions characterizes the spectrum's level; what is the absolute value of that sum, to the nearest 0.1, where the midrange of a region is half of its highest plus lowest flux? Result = 13.3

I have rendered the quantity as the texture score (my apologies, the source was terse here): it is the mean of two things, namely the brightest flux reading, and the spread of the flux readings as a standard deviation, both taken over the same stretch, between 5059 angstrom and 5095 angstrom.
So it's 3.73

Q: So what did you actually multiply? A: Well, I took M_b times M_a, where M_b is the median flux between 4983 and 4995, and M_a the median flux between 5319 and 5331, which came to 50.2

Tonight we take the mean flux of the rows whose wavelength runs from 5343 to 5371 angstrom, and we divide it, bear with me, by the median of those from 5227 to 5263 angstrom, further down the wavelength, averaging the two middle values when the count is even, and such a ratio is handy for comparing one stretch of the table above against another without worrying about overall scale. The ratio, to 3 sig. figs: 1.08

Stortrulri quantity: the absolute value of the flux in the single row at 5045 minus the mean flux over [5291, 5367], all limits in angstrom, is 1.18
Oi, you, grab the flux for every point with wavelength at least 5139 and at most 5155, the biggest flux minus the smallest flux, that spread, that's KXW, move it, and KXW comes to 0.37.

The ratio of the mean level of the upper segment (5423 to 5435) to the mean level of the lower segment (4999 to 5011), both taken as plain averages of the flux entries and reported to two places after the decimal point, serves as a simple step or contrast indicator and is 1.10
